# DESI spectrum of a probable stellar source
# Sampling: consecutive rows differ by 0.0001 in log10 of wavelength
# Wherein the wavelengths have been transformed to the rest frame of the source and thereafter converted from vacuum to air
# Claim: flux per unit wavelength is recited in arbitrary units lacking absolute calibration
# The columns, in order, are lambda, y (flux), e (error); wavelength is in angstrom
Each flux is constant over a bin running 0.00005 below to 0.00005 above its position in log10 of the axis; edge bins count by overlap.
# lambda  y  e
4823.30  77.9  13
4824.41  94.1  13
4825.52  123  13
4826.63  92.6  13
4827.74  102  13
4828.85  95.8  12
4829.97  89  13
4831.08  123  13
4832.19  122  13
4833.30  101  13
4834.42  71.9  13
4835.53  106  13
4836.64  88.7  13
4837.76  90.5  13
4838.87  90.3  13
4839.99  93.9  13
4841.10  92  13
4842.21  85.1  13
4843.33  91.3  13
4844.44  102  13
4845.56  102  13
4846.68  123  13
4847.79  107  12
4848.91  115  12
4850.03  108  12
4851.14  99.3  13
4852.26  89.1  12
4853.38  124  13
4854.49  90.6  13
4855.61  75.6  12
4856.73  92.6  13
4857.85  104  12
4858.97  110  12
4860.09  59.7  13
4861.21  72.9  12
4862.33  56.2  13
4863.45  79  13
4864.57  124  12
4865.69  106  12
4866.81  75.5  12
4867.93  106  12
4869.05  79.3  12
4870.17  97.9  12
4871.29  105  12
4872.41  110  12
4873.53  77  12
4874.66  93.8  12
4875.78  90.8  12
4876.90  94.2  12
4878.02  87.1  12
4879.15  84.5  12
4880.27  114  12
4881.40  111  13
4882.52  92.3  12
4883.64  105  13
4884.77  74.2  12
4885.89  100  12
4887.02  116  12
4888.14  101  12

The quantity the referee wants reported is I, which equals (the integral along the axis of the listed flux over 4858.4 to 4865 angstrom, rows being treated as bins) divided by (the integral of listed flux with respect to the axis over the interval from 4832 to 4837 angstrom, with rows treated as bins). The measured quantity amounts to 1.1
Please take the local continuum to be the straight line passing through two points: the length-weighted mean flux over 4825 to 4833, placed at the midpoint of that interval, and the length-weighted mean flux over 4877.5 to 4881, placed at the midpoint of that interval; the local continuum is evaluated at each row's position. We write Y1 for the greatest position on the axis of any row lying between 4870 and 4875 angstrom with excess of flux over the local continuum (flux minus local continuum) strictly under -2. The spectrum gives 4874.66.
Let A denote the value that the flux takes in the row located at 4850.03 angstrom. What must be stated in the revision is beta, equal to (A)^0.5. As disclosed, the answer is 10.4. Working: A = 108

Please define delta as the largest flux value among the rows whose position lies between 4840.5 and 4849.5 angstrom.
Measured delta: 123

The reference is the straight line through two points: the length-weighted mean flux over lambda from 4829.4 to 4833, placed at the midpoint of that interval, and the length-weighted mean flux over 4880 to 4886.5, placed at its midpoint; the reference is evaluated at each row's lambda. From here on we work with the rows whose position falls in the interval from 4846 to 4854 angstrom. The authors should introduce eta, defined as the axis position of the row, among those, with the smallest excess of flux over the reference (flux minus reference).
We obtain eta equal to 4852.26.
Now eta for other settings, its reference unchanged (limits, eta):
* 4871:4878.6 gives 4873.53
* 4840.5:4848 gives 4842.21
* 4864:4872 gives 4866.81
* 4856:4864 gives 4862.33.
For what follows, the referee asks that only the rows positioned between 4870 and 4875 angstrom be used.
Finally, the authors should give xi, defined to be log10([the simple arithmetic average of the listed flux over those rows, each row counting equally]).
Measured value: 1.99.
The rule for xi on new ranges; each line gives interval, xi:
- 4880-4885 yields 2.00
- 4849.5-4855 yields 2.01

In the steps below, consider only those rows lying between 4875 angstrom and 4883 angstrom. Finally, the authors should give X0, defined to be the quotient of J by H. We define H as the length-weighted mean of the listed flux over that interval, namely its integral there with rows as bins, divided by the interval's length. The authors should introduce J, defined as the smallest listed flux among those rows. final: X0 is 0.88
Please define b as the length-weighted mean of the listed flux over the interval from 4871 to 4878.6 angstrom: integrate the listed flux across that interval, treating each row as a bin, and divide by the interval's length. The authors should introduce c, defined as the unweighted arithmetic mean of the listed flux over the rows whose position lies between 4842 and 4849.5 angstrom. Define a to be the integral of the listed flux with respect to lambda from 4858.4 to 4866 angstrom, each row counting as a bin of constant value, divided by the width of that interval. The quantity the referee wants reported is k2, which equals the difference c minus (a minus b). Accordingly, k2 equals 111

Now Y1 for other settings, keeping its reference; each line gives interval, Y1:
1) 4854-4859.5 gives 4856.73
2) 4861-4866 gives 4863.45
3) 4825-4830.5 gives 4829.97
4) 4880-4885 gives 4884.77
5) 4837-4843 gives 4842.21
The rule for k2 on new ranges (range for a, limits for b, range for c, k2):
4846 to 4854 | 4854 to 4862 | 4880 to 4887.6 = 78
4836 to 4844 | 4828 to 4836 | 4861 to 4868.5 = 99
